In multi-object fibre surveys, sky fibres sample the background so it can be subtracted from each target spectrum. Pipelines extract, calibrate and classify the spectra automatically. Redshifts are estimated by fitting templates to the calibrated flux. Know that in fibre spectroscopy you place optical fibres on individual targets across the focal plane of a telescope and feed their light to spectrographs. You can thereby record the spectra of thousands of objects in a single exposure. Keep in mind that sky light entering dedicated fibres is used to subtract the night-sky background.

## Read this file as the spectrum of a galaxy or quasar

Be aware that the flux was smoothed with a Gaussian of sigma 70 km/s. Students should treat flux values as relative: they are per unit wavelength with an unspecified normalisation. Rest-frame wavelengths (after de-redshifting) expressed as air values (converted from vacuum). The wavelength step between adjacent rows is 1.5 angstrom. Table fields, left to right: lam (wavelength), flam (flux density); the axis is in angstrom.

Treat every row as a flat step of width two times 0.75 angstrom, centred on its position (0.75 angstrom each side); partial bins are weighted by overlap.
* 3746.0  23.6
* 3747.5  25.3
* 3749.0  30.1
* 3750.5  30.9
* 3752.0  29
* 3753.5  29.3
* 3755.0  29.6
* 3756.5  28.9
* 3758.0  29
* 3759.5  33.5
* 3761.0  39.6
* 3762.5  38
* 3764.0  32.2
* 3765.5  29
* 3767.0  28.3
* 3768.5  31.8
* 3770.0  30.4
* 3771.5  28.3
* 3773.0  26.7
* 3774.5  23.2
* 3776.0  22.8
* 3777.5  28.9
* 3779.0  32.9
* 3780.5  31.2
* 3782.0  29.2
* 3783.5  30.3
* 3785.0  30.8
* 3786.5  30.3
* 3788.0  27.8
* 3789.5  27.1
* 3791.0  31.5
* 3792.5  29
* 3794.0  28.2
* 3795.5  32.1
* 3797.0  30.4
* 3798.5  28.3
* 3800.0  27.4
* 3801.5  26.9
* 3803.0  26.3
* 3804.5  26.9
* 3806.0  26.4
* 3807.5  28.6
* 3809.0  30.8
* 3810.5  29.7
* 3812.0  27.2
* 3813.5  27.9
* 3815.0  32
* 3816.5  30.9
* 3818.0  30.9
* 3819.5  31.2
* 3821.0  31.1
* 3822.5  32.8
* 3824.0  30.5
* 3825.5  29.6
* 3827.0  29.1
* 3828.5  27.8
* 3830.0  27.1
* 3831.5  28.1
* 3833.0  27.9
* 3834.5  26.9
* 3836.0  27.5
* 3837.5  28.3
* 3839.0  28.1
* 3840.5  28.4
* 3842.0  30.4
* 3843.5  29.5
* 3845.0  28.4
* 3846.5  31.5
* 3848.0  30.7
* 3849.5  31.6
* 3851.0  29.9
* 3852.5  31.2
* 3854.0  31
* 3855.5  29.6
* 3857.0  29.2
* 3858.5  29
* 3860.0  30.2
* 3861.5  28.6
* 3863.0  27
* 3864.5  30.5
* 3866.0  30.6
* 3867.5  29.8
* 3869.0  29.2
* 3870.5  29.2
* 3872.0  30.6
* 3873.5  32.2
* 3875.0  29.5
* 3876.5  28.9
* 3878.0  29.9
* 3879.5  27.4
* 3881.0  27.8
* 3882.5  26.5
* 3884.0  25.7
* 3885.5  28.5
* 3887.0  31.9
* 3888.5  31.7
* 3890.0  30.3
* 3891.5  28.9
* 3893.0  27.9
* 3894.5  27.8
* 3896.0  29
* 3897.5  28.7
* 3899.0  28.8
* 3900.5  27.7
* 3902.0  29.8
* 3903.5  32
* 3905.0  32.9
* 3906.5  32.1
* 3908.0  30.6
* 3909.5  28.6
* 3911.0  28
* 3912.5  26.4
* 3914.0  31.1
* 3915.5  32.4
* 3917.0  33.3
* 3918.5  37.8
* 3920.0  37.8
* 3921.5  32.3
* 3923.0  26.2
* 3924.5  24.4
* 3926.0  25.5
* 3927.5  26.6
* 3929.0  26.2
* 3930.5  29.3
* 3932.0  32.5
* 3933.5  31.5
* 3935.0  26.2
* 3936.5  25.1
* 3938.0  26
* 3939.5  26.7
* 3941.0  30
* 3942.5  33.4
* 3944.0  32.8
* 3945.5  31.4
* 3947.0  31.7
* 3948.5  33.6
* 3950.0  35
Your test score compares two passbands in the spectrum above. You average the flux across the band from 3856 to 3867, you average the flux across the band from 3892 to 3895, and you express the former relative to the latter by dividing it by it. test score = 1.05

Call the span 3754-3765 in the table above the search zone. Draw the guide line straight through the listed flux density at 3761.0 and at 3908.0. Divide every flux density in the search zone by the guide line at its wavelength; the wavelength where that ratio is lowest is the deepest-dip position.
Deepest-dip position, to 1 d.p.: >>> 3756.5 angstrom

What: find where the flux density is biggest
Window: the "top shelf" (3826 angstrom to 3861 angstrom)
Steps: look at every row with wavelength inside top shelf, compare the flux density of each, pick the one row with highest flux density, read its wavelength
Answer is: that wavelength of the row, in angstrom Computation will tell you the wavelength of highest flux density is 3849.5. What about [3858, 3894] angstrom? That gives 3873.5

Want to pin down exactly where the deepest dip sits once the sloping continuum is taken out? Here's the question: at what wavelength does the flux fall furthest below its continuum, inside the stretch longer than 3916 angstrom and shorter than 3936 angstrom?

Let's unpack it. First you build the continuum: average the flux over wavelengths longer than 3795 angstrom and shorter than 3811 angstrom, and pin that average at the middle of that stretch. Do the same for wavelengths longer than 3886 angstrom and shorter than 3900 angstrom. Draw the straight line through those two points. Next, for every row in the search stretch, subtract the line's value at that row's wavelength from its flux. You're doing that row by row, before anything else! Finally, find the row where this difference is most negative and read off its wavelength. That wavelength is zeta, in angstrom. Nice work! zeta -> 3924.5 angstrom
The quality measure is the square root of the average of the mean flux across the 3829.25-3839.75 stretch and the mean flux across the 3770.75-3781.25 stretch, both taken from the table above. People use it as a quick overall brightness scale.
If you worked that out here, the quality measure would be 5.26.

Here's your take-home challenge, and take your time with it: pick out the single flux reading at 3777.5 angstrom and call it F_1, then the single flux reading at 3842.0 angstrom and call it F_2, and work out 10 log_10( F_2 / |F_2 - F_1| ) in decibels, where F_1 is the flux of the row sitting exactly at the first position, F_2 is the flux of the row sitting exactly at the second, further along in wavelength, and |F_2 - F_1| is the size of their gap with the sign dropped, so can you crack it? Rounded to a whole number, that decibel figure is 13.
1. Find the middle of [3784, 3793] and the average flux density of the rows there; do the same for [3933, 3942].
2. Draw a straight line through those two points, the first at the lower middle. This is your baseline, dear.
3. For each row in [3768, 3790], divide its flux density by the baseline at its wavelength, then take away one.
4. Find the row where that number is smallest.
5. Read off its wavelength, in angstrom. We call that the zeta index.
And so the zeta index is 3776.0 angstrom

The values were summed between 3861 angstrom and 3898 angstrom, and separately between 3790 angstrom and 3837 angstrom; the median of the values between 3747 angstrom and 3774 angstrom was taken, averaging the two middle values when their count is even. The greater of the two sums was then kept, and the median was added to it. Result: 930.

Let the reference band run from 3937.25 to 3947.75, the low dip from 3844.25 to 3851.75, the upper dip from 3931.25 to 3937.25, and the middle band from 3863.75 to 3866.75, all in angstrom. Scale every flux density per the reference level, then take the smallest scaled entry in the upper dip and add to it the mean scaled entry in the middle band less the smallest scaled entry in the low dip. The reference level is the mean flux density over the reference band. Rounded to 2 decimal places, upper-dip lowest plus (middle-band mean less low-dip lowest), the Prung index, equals 0.90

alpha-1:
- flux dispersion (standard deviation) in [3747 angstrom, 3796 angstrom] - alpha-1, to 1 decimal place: 3.3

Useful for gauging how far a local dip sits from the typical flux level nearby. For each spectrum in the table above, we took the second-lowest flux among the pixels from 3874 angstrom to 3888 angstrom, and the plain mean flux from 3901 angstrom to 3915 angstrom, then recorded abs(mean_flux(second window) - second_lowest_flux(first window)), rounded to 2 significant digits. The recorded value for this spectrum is 3.7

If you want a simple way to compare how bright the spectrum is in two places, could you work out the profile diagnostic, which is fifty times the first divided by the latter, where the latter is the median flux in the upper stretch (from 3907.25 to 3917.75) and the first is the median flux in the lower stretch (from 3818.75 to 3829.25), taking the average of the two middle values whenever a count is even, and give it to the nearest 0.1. 49.8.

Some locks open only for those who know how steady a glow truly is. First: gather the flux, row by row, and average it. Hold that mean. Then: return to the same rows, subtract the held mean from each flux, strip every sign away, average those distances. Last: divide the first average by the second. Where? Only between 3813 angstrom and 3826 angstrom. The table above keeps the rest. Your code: 32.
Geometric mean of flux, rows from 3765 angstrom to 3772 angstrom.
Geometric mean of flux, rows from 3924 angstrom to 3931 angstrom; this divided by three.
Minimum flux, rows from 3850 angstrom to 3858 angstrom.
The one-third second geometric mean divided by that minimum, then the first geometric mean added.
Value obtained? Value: 29.8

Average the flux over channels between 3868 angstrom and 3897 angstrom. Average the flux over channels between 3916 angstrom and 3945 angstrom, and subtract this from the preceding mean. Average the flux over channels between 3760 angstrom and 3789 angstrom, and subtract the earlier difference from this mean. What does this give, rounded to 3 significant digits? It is 30.7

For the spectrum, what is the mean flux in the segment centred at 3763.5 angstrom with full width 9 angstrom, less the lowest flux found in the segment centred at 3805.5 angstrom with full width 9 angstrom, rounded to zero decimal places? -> 7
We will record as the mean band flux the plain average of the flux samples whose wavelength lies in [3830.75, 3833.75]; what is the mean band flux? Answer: 28.0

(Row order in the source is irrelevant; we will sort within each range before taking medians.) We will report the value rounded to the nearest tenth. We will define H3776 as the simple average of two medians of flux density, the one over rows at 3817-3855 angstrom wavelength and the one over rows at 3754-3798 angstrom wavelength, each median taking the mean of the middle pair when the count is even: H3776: 29.6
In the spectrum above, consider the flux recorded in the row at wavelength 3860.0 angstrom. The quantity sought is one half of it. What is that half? 15.1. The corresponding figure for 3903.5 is 16.0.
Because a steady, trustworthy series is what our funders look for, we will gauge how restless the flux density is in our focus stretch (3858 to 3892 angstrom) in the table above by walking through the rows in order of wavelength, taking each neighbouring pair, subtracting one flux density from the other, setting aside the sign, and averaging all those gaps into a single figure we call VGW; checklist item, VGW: 1.40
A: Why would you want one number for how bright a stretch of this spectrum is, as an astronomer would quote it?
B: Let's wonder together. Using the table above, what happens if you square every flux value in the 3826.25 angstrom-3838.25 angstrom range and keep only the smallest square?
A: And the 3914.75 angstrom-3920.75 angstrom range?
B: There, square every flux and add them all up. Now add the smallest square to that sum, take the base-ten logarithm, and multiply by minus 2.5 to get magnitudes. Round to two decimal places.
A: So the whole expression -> -9.40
